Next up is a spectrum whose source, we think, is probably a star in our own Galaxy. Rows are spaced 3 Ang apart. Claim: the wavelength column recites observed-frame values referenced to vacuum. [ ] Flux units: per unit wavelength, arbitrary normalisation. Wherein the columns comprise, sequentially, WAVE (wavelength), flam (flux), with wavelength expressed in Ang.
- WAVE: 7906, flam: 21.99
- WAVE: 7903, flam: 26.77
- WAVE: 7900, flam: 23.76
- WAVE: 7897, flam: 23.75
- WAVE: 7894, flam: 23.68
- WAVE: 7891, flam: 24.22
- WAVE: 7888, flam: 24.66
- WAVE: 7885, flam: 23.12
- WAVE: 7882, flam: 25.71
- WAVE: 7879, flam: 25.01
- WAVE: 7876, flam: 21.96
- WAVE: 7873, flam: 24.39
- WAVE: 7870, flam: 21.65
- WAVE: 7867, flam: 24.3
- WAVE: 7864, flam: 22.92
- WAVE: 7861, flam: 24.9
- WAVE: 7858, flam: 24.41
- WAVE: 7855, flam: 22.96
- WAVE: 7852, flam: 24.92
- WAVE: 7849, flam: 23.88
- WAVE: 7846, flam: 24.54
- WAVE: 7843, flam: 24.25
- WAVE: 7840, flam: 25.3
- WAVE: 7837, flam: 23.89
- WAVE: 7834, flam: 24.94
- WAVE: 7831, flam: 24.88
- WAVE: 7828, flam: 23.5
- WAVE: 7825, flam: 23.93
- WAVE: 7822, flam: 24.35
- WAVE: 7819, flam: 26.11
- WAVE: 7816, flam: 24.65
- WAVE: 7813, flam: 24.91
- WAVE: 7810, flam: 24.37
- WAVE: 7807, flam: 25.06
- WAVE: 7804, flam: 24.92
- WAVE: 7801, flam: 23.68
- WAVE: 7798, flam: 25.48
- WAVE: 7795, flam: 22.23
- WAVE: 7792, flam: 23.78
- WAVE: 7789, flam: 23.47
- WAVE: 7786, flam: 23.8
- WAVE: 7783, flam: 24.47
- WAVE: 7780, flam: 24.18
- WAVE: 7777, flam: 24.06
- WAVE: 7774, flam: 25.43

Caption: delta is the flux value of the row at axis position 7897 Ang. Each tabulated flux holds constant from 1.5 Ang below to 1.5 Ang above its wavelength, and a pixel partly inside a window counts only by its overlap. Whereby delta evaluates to 23.75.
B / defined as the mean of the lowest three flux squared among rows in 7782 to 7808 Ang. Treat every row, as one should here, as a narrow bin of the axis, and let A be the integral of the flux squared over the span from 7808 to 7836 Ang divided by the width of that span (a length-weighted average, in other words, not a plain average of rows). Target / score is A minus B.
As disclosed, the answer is 71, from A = 607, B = 535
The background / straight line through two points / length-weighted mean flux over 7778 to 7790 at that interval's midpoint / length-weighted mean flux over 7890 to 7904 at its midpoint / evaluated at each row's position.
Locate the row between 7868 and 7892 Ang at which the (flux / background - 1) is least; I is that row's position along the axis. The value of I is 7870 Ang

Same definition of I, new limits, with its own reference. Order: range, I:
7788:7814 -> 7795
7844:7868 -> 7864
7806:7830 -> 7828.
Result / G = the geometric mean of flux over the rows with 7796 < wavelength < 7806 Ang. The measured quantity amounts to 24.7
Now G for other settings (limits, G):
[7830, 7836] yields 24.9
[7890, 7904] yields 24.4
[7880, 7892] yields 24.4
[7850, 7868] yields 24.1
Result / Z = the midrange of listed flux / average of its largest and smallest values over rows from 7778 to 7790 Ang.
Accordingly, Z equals 24.0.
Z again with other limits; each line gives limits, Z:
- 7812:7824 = 25.2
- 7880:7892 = 24.4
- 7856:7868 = 23.9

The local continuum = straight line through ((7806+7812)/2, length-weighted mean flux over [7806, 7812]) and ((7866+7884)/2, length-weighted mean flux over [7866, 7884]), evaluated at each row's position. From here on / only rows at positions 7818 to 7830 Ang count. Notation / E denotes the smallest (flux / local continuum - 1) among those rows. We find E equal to -0.039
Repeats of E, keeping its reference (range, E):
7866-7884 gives -0.093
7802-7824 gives -0.013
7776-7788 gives -0.049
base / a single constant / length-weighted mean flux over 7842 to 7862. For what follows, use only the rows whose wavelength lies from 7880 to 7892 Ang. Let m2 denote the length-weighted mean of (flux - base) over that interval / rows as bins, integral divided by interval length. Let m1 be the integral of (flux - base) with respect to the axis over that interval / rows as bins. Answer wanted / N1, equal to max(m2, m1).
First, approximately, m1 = 2.5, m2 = 0.2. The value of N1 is 2.5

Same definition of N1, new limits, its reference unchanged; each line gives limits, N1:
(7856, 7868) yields -0.2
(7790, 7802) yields -0.5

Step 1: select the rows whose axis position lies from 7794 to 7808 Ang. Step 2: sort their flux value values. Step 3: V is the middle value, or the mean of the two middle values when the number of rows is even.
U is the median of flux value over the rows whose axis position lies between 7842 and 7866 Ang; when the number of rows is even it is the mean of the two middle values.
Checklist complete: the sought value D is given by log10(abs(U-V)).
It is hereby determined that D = -0.23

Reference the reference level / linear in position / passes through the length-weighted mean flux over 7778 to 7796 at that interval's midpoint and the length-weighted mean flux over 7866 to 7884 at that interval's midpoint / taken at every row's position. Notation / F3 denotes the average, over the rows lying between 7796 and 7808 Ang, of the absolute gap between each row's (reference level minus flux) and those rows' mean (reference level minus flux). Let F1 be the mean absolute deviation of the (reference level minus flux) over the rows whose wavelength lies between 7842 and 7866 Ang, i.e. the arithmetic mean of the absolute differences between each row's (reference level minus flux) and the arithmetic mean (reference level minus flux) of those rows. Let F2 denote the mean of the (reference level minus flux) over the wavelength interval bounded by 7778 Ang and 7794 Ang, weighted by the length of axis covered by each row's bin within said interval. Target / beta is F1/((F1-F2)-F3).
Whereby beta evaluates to 2.4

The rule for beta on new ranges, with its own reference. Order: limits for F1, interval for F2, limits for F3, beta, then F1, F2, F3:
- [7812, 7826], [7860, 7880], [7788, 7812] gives -1.1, 0.58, 0.3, 0.83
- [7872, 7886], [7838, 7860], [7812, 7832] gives 1.0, 1.20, -0.6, 0.60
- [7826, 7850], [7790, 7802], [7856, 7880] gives -0.9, 0.52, -0.1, 1.14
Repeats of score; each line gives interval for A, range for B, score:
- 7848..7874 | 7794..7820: 18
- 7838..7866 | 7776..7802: 52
